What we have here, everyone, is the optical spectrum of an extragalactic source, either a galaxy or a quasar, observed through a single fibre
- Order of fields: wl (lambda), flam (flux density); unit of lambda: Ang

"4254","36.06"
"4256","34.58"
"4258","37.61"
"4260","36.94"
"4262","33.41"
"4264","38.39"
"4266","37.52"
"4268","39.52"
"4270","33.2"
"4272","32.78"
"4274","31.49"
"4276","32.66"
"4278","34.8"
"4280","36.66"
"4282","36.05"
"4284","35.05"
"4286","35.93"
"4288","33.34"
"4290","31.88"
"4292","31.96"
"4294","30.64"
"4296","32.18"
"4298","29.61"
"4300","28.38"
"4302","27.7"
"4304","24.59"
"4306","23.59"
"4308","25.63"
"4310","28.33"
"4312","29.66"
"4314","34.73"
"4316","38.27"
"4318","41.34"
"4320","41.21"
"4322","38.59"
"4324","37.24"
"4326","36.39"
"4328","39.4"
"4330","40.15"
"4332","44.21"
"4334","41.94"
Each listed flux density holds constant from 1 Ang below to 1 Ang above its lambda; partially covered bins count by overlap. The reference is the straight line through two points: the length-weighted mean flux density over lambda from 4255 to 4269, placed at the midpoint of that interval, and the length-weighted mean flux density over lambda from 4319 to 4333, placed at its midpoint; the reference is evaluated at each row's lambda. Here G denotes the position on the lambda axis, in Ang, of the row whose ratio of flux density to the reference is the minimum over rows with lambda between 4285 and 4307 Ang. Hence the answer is 4306 Ang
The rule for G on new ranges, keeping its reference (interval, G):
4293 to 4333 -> 4306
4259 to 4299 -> 4298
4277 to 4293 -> 4290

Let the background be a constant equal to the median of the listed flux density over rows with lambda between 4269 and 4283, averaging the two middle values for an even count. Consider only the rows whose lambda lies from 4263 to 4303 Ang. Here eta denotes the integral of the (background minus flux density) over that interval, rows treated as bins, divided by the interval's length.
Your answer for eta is -0.3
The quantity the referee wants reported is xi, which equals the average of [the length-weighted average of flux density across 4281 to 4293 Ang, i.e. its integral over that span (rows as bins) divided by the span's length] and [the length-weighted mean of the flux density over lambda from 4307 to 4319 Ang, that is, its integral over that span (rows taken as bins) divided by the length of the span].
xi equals 34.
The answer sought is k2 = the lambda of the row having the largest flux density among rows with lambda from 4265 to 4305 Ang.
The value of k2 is 4268 Ang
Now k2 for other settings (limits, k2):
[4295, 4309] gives 4296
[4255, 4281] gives 4268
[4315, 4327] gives 4318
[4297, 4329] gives 4318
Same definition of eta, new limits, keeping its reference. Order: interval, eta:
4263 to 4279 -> -1.8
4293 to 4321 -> 2.1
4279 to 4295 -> -0.7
